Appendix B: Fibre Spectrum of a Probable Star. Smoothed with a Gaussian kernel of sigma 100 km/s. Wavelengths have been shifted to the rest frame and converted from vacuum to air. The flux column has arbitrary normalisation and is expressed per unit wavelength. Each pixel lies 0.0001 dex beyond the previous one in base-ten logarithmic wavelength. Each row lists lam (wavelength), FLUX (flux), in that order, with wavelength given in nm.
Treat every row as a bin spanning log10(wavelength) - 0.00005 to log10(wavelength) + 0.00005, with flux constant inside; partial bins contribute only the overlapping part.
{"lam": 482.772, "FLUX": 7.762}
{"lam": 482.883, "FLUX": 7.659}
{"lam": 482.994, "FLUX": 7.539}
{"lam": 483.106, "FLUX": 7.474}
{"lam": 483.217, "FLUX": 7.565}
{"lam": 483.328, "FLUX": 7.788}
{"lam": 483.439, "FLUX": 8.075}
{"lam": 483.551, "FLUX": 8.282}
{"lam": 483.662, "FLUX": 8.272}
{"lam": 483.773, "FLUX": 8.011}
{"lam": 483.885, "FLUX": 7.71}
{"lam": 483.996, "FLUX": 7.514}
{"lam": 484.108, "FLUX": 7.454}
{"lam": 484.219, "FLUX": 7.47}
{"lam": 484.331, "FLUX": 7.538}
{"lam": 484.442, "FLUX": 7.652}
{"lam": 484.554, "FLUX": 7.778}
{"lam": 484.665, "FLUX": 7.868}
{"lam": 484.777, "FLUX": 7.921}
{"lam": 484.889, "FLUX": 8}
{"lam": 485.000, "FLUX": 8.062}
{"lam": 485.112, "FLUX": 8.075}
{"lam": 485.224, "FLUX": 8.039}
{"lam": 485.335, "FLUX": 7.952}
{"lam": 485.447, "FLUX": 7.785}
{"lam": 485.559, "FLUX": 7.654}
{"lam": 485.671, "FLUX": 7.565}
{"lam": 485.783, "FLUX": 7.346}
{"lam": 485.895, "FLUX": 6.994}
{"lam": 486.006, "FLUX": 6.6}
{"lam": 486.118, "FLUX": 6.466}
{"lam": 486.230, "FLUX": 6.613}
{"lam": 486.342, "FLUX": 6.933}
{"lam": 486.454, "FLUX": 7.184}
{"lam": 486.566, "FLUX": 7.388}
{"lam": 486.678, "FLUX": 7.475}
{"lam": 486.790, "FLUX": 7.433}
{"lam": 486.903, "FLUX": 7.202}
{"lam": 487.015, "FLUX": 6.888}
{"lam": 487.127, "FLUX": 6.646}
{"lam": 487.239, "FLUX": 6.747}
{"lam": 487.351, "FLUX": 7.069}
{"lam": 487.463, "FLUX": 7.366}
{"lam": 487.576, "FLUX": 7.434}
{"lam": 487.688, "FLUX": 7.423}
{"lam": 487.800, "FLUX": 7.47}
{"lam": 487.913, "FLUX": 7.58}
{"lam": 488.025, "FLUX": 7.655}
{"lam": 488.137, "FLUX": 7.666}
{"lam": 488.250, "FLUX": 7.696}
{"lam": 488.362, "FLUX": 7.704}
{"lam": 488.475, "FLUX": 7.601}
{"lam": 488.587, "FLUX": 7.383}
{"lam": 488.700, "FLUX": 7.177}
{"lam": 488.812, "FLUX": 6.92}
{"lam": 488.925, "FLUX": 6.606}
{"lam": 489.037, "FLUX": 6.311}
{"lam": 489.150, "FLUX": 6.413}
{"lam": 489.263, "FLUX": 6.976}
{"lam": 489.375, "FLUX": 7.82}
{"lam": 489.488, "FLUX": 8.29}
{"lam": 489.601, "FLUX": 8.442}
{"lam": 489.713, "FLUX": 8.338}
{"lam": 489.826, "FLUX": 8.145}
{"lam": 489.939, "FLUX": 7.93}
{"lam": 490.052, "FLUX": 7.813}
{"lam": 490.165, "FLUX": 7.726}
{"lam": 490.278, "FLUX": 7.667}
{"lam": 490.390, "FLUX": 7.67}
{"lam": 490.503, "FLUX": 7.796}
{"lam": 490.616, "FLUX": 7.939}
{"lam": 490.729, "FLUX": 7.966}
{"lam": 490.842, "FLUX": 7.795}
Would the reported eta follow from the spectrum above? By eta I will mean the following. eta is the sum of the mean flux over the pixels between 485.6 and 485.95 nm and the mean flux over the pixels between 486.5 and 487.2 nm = 14.5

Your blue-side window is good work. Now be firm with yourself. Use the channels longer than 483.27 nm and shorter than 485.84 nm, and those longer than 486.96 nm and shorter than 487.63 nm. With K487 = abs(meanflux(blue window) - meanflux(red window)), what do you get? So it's 0.79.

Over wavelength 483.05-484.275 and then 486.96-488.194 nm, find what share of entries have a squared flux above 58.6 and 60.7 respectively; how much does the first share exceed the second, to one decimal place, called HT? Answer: 0.5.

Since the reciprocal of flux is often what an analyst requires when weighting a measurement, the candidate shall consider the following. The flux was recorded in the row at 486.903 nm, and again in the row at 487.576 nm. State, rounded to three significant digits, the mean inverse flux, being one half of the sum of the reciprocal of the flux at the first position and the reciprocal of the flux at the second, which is 0.137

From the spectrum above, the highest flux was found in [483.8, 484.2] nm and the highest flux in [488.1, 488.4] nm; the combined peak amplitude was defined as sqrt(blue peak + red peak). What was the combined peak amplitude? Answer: 3.926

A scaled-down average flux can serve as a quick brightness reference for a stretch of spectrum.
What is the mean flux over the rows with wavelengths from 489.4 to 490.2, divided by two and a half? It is 3.24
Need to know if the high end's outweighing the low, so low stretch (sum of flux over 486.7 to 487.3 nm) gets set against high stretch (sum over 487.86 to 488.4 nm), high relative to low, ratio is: 1.10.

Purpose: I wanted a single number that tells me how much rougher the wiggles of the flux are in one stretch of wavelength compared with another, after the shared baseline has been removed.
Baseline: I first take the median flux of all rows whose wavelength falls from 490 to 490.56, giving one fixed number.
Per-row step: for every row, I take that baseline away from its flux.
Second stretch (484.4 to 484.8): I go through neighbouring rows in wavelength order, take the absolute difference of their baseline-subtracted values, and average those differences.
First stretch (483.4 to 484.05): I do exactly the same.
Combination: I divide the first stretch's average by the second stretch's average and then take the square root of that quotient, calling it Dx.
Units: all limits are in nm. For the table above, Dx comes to 1.47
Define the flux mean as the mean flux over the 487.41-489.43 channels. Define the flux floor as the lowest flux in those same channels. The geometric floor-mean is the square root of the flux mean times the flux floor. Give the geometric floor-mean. 6.78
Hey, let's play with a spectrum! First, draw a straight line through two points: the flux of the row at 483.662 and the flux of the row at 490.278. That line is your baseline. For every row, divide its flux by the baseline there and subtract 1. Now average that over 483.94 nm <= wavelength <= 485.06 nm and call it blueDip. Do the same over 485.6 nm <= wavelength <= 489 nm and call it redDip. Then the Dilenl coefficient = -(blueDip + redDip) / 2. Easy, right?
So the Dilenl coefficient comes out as 0.075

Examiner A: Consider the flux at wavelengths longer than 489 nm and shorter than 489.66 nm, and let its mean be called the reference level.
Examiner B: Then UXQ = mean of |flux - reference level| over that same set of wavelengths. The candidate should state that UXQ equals 0.81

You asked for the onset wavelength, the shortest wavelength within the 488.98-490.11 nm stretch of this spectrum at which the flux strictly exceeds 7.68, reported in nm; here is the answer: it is 489.375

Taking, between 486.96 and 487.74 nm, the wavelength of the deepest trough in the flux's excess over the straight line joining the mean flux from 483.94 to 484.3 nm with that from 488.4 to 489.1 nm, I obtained 487.127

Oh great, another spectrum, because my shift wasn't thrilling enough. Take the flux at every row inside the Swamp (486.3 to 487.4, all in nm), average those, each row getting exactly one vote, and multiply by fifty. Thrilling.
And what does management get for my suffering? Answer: 355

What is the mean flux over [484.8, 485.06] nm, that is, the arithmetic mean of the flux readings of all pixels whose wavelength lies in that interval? 8.0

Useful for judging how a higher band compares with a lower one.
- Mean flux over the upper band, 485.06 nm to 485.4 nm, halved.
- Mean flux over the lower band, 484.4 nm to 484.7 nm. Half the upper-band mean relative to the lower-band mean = 0.516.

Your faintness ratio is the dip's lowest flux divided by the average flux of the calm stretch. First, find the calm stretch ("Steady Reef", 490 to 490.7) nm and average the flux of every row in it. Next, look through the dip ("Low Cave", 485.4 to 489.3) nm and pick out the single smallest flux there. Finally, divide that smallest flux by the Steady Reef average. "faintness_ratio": 0.81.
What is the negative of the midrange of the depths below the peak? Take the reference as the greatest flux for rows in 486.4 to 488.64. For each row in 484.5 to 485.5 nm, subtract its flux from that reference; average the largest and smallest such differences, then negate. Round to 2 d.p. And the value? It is 0.22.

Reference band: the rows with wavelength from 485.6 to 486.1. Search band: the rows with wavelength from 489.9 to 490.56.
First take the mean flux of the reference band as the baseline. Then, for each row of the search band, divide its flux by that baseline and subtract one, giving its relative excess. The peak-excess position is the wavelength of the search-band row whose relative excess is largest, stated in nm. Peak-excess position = 489.939 nm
